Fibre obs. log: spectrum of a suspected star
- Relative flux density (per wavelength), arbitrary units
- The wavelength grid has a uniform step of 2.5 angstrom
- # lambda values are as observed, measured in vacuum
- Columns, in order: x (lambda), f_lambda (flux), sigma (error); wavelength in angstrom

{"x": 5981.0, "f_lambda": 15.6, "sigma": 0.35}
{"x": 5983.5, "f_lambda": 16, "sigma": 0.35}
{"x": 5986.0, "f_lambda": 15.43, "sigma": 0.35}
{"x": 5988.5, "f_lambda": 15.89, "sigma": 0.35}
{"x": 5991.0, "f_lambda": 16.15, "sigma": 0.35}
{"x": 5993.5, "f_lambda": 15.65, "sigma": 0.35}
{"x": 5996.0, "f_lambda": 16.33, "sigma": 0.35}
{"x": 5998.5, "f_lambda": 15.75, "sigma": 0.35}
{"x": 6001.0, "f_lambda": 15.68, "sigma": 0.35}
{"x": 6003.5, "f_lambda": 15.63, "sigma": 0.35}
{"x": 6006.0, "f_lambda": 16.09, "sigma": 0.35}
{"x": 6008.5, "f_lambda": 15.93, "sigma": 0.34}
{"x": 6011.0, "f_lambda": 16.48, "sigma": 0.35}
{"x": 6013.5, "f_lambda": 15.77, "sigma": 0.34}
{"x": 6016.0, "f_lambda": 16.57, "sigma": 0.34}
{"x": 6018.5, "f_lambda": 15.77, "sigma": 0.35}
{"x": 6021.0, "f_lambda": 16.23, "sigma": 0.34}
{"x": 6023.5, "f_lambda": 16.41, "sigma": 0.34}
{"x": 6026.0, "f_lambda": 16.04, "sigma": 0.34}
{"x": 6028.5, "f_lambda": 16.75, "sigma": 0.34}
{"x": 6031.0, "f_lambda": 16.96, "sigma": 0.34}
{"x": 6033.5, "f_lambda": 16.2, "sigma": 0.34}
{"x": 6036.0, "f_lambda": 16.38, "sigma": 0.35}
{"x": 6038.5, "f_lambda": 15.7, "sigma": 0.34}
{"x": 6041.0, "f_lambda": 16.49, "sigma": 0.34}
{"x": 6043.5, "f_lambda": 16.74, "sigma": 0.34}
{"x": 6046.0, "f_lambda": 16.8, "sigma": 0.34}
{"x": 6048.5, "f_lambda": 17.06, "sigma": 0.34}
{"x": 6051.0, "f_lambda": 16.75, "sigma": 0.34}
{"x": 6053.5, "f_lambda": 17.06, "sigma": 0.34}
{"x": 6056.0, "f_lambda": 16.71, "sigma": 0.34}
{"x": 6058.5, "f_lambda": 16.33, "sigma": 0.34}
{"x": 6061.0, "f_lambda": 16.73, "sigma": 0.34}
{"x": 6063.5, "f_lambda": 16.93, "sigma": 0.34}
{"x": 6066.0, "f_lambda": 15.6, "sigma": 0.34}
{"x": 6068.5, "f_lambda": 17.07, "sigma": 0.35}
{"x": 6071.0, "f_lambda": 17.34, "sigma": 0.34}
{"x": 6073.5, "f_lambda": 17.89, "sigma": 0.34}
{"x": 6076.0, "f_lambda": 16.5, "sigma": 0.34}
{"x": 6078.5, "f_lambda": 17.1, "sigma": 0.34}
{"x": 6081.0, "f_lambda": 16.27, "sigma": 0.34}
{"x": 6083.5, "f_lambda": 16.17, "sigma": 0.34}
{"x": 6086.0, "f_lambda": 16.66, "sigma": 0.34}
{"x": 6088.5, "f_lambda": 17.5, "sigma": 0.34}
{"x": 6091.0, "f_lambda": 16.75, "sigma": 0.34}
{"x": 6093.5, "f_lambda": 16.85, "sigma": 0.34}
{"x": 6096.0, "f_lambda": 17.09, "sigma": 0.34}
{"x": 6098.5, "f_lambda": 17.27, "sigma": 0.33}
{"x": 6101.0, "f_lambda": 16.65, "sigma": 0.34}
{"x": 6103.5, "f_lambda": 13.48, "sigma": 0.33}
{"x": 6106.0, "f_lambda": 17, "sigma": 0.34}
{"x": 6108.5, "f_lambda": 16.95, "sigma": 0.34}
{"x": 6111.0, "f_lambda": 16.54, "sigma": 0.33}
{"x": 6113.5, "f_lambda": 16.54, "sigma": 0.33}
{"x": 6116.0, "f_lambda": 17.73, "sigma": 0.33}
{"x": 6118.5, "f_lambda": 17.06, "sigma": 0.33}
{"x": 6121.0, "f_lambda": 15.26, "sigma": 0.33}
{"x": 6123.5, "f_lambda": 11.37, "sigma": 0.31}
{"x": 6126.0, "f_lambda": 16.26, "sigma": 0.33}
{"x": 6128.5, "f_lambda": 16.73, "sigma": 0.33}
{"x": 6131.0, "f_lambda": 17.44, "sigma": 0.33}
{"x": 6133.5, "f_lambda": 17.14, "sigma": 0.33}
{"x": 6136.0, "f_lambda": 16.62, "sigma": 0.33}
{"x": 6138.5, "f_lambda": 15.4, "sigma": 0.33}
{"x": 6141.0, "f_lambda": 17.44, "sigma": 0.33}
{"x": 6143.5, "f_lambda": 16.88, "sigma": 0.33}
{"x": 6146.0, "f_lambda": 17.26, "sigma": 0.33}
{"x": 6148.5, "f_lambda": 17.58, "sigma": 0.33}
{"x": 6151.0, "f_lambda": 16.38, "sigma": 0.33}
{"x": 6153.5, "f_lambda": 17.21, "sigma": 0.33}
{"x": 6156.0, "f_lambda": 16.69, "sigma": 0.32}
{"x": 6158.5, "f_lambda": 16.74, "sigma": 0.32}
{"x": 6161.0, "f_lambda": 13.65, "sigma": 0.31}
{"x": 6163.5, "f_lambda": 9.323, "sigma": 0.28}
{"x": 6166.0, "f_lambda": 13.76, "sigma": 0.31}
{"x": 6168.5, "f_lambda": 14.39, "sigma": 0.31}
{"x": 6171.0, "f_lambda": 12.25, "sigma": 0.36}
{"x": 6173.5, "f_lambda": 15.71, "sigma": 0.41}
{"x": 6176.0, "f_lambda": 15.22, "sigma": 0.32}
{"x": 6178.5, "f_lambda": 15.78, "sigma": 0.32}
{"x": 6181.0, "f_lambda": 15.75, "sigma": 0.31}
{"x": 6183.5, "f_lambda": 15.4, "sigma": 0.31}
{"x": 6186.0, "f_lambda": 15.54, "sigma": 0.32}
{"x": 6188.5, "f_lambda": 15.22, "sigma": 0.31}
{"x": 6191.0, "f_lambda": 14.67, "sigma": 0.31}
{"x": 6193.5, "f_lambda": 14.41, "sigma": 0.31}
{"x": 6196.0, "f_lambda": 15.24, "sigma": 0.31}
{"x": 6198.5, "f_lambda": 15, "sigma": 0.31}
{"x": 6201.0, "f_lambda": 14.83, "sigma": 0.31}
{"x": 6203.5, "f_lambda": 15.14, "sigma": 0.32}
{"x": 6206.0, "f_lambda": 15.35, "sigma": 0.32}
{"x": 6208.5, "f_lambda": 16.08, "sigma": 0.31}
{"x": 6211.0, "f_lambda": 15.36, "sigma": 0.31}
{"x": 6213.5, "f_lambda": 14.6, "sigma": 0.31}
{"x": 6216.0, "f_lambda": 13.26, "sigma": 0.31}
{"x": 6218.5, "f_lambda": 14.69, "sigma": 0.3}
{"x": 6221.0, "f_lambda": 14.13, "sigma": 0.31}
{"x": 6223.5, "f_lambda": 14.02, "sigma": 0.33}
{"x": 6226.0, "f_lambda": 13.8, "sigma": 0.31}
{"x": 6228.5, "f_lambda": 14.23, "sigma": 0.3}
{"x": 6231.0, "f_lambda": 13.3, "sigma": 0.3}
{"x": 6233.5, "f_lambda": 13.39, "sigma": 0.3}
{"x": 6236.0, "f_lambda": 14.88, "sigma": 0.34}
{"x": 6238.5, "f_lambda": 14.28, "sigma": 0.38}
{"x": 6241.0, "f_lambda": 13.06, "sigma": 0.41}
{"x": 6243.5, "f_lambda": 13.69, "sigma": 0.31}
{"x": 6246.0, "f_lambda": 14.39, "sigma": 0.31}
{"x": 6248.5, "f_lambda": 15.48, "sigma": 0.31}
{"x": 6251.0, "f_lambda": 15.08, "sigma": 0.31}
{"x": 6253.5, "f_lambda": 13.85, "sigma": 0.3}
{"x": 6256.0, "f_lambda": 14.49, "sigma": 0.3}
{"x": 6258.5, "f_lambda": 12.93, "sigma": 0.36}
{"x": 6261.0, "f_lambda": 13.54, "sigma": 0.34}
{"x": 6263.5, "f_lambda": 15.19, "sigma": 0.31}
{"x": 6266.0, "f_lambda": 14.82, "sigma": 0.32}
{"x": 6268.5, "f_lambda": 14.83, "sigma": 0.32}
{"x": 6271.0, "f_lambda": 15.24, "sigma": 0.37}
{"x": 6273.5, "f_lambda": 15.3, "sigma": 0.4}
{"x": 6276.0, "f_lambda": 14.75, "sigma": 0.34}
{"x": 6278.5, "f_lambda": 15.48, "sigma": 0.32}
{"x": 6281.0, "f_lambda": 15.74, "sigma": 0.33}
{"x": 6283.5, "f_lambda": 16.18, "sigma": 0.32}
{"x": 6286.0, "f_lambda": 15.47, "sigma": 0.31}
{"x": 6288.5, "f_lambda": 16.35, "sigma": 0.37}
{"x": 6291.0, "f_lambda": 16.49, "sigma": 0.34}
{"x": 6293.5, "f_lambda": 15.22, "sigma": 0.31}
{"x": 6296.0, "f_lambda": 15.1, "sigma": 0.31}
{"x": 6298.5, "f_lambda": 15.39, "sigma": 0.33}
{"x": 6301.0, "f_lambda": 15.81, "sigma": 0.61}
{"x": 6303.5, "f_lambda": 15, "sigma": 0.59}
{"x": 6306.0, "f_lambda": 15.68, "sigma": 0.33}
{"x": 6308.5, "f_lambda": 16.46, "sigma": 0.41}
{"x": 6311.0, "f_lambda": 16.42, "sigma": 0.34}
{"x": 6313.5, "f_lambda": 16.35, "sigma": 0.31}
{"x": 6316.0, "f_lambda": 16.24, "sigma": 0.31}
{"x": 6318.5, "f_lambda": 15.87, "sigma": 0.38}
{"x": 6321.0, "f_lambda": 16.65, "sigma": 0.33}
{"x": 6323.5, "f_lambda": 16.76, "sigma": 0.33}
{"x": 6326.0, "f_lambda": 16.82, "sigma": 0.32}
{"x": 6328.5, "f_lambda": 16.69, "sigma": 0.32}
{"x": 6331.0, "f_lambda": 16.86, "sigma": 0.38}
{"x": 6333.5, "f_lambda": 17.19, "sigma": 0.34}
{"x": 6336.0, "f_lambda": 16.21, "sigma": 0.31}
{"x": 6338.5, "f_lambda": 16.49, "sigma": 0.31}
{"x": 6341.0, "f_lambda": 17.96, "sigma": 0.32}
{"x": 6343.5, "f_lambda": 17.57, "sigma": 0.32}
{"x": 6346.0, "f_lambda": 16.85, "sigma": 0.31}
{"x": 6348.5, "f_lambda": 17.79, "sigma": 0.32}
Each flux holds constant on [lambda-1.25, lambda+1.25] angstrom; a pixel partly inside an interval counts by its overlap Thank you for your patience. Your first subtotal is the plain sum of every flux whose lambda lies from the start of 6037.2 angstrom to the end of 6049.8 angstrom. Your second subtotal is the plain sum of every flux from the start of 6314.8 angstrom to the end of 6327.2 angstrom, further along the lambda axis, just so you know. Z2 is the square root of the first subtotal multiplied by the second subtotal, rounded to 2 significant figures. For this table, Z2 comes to 83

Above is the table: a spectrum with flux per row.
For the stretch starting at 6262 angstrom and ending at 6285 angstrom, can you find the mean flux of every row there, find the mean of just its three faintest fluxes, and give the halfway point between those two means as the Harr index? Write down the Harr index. 15.0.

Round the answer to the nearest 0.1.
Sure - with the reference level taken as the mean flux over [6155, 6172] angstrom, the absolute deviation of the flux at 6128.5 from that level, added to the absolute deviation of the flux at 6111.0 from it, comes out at 5.6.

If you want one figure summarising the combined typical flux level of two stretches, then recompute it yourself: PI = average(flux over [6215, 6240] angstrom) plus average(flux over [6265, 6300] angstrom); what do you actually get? 29.5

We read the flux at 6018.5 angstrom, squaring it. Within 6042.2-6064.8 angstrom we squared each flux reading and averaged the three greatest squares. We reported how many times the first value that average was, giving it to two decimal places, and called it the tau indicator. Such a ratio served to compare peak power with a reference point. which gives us 1.16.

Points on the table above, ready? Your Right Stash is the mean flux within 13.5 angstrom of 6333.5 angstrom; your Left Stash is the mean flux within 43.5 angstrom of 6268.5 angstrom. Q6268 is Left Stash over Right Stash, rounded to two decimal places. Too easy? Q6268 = 0.88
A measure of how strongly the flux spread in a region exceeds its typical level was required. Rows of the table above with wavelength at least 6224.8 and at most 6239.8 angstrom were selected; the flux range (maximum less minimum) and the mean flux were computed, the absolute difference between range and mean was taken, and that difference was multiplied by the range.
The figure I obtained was 20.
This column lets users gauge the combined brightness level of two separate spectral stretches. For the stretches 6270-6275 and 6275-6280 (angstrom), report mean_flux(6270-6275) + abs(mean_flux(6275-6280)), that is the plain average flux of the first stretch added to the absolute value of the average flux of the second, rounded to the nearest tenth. 30.4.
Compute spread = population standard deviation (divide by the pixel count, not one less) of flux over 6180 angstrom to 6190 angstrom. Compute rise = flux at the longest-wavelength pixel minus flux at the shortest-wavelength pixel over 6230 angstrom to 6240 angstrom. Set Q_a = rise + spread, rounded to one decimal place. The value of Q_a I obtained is 1.2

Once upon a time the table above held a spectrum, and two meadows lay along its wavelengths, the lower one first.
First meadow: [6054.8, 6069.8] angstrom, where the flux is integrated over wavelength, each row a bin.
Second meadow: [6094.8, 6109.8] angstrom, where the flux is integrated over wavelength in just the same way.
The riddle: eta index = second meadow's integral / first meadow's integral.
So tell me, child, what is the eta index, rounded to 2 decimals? 0.99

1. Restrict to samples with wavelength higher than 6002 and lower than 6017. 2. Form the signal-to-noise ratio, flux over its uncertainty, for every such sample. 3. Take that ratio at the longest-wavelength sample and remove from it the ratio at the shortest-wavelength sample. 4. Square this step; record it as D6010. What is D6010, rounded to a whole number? 17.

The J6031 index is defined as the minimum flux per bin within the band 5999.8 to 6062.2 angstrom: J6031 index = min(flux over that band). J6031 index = 15.63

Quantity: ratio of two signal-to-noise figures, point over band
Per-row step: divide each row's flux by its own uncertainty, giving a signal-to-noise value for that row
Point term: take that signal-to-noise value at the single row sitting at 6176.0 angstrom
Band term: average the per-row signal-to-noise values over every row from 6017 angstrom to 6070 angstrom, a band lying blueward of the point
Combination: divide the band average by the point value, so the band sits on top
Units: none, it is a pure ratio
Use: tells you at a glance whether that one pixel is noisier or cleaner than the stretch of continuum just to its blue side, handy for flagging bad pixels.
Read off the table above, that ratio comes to 1.02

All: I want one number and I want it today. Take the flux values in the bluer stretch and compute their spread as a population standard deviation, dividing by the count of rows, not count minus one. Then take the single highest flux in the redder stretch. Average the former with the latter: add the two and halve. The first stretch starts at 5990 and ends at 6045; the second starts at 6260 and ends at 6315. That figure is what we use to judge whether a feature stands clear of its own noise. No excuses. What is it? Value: 8.44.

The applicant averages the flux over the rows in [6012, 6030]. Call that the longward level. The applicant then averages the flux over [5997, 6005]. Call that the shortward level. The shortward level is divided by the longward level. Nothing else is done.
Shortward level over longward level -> 0.97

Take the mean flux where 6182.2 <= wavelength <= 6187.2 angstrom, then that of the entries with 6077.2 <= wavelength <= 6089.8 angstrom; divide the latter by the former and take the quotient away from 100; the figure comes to 98.9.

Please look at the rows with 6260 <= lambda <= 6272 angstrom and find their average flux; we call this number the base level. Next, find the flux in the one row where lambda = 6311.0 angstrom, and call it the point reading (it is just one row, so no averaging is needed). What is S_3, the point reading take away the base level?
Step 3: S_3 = 1.7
